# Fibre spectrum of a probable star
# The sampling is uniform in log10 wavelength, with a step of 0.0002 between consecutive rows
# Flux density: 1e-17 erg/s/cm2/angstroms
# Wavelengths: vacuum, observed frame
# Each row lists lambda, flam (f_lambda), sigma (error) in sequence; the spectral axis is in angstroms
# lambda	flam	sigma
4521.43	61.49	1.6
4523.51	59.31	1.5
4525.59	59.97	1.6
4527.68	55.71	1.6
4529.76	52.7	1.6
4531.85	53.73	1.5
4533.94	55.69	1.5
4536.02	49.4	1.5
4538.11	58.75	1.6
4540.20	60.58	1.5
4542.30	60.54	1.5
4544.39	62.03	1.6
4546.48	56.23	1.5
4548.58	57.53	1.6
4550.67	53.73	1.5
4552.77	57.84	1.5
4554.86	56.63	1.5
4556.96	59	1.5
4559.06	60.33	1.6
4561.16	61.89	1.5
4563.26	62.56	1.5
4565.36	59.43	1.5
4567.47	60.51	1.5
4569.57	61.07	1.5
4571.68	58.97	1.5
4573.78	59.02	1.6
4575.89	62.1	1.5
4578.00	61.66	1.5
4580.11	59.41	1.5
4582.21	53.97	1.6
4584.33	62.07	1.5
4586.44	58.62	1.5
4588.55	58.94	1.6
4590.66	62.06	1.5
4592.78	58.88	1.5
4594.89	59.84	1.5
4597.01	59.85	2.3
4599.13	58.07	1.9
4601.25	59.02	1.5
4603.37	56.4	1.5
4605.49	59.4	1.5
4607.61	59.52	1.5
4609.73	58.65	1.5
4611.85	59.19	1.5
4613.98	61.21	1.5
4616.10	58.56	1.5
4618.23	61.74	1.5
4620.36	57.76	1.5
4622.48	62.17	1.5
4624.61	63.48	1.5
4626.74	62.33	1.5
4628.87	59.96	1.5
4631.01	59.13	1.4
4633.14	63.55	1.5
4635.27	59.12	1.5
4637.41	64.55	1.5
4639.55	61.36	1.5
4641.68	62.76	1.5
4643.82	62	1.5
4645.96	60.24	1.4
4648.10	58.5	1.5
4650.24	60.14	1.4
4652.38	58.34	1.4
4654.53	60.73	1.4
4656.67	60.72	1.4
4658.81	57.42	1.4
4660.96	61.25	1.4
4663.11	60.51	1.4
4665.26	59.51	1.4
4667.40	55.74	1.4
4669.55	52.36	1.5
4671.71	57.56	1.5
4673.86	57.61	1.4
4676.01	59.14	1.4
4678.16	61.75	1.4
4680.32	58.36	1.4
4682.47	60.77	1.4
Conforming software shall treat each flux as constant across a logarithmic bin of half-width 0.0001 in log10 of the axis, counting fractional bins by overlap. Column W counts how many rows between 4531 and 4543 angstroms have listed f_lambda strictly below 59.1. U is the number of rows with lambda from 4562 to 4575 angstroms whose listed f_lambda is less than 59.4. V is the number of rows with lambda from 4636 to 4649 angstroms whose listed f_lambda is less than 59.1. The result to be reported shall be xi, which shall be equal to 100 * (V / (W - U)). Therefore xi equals 50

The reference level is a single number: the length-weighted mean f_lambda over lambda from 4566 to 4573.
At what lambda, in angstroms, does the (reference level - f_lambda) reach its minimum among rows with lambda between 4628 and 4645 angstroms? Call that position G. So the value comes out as 4637.41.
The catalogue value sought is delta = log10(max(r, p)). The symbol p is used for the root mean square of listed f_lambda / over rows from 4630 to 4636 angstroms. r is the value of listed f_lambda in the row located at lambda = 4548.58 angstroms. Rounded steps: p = 60.6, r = 57.53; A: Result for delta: 1.78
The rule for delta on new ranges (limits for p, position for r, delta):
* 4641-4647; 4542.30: 1.79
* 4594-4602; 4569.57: 1.79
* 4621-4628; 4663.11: 1.80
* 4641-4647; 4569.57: 1.79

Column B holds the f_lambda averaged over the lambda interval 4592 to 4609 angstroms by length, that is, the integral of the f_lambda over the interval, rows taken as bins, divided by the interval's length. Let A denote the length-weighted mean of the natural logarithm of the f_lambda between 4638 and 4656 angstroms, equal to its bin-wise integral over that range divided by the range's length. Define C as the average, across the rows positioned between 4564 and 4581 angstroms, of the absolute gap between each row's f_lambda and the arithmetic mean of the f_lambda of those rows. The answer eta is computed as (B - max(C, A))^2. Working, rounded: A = 4.10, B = 58.9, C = 1.1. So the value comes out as 3000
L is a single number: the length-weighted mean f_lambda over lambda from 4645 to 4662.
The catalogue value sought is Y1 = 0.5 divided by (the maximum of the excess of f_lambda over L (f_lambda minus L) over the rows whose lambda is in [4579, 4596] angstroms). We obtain 0.21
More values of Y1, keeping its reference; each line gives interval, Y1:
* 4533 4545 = 0.21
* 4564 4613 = 0.21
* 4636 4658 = 0.10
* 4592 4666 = 0.10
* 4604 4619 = 0.24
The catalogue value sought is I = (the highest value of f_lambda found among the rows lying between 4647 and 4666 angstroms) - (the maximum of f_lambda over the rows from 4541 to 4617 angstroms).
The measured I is -1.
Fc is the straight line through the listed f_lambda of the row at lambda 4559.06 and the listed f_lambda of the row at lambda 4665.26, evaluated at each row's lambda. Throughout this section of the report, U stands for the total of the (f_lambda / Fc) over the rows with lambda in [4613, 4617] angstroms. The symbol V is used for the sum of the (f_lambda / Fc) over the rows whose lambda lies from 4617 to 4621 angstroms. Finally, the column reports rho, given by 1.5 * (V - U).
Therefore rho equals 0.0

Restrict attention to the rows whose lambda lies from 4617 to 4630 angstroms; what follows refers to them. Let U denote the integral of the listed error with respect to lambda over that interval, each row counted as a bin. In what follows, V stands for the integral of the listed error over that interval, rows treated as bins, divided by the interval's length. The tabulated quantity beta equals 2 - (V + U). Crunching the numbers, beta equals -19.0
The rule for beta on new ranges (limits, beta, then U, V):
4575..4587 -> -17.7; 18.2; 1.52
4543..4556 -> -19.5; 19.9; 1.53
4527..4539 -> -18.1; 18.6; 1.55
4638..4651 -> -18.6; 19.1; 1.47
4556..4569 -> -19.2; 19.7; 1.52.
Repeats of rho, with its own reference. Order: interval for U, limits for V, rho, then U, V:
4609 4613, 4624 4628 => 0.2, 1.97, 2.10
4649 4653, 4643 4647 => 0.1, 1.99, 2.05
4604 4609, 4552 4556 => -0.1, 1.98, 1.90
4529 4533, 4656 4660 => 0.3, 1.76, 1.98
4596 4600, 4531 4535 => -0.2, 1.96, 1.81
